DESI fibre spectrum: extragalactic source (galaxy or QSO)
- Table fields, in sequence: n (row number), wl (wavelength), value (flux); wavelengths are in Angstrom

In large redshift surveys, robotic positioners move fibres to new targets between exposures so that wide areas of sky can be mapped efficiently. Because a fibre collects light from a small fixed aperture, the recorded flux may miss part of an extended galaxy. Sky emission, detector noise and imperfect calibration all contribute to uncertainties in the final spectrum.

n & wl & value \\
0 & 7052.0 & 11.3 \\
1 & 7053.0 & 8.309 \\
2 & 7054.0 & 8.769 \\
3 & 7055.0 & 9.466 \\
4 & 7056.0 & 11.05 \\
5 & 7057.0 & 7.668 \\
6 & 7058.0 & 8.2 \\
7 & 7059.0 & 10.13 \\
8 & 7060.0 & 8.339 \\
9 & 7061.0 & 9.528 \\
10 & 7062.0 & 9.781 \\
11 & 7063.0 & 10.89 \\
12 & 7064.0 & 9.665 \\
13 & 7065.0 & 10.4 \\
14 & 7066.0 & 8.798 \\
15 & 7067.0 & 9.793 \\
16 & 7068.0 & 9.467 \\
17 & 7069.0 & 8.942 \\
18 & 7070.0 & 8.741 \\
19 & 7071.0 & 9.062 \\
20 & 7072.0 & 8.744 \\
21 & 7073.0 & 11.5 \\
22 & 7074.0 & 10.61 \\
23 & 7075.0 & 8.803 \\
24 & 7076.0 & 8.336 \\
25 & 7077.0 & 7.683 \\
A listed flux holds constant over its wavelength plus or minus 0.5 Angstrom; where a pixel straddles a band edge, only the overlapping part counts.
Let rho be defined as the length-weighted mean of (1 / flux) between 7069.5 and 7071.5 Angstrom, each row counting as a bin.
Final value 0.112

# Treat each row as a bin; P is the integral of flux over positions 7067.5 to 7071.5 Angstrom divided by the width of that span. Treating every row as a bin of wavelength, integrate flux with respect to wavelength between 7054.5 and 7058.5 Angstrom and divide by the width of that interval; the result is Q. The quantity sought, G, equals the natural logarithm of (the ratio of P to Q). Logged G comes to -0.005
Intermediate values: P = 9.1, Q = 9.1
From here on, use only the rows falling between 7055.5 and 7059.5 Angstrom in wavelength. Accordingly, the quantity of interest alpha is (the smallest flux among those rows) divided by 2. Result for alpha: 3.83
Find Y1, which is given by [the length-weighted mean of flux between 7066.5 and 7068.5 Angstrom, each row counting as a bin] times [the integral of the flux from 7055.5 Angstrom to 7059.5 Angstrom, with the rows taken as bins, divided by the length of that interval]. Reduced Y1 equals 89.2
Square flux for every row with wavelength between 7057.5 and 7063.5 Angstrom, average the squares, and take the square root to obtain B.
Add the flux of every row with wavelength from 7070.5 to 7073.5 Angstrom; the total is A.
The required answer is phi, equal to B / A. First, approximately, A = 29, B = 9.5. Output 0.33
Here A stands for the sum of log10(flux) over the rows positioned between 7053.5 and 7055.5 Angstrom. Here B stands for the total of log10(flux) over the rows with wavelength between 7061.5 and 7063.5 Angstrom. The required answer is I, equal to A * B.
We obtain 3.89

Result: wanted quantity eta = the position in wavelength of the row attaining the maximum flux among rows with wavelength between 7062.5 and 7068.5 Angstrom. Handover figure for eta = 7063.0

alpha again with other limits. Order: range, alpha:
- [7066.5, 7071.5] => 4.37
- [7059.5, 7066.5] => 4.17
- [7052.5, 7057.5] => 3.83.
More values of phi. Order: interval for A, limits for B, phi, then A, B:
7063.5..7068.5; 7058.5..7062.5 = 0.20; 48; 9.5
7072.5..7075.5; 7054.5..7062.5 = 0.30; 31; 9.3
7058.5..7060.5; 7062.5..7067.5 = 0.54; 18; 9.9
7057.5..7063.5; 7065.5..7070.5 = 0.16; 57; 9.2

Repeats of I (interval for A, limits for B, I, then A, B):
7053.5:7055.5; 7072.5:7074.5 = 4.00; 1.92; 2.09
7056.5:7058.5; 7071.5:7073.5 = 3.60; 1.80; 2.00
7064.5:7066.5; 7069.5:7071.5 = 3.72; 1.96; 1.90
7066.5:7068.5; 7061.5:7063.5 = 3.99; 1.97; 2.03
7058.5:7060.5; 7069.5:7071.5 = 3.66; 1.93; 1.90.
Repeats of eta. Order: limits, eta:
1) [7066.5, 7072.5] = 7067.0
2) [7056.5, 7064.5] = 7063.0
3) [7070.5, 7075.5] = 7073.0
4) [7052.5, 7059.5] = 7056.0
